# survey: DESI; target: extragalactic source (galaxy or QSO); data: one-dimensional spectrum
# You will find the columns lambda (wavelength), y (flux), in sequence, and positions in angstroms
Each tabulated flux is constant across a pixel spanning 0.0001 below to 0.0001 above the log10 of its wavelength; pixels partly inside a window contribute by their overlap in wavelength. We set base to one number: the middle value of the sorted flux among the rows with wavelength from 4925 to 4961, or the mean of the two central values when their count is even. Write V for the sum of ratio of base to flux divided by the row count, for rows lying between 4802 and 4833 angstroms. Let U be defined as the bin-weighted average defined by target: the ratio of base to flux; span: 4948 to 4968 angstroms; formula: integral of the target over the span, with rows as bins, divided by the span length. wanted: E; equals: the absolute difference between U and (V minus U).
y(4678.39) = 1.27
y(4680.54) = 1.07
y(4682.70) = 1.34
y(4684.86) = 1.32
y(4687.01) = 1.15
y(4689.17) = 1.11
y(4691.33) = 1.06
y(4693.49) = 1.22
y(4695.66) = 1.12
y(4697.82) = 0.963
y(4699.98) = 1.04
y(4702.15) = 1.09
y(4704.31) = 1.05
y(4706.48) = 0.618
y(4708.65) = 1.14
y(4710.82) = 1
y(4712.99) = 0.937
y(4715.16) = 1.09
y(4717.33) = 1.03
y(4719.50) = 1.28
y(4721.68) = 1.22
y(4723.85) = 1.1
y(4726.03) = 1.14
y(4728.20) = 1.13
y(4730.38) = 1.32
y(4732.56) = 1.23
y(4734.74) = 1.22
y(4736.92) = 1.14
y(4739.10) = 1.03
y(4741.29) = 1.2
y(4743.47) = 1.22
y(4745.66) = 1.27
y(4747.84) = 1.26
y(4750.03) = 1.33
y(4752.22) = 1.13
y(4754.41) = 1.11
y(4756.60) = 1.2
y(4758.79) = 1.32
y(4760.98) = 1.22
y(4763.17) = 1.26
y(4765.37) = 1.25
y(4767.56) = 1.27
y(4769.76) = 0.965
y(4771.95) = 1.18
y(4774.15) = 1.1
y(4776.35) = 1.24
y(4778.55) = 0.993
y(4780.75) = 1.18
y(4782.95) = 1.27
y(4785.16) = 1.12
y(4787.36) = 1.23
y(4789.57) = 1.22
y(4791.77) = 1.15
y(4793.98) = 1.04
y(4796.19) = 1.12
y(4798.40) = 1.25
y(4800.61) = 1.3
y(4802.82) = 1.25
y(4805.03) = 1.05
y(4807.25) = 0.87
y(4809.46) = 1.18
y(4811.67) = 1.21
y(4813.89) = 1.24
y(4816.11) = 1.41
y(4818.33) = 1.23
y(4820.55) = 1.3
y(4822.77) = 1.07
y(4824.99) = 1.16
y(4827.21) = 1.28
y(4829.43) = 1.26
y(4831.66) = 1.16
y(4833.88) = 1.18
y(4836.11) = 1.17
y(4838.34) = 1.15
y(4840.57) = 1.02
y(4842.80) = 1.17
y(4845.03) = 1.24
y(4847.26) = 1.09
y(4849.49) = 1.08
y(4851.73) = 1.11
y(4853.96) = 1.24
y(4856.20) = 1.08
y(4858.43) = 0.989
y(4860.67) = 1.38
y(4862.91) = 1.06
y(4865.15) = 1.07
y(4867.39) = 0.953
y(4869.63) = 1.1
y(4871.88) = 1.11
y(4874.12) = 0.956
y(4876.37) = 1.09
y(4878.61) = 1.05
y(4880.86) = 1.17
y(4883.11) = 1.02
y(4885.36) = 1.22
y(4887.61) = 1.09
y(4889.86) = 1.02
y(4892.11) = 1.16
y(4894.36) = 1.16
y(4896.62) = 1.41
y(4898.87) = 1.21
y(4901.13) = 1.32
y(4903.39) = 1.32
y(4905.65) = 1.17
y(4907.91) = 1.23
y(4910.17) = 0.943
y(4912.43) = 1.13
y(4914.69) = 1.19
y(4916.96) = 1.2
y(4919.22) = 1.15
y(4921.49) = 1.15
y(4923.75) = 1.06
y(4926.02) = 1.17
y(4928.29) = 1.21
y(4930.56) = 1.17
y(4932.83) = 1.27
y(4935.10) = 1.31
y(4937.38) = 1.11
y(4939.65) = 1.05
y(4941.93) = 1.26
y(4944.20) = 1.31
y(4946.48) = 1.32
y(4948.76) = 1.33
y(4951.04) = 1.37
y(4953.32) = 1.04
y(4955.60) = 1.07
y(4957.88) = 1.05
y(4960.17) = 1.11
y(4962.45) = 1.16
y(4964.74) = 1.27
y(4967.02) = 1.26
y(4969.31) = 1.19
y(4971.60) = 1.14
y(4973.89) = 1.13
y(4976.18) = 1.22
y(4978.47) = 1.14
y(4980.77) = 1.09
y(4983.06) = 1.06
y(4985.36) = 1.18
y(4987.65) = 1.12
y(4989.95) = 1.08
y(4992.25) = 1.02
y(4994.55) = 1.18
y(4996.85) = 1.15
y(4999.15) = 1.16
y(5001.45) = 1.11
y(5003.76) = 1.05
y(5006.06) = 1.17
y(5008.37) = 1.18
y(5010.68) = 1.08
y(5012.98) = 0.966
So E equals 1.02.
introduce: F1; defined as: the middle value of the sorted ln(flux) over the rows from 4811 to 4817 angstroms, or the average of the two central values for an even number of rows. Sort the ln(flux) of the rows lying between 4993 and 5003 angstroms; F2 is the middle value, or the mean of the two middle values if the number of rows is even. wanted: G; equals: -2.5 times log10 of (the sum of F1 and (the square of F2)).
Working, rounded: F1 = 0.22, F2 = 0.14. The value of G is 1.6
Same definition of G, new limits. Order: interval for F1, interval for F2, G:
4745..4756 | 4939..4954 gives 1.3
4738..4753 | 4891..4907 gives 1.6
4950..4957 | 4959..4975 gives 2.6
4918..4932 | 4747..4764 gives 1.8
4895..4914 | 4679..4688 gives 1.5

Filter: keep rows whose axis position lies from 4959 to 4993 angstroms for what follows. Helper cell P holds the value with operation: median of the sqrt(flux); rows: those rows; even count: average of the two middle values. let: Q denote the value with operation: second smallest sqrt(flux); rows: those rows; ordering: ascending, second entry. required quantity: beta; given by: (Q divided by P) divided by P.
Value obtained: 0.903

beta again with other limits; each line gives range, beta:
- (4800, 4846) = 0.856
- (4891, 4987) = 0.872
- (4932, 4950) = 0.817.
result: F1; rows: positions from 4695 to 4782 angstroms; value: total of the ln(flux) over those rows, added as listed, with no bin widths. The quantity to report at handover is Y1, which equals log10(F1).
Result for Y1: 0.7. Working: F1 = 5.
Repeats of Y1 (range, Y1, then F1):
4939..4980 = 0.5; 3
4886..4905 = 0.2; 1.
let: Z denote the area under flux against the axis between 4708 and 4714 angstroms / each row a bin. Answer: 6.1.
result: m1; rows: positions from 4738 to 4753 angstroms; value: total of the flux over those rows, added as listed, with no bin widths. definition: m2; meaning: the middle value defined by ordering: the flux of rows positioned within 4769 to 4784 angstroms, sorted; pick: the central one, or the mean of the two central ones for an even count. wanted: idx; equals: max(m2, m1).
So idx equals 8.44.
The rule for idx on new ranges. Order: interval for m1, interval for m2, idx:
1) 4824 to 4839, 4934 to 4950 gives 8.36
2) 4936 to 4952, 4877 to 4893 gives 8.75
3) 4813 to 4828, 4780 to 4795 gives 8.69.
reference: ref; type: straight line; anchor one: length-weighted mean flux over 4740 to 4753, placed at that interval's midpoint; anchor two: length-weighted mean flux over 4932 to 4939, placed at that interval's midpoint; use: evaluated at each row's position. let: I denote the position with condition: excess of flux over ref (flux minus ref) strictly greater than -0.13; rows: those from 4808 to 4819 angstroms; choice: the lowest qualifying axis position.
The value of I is 4809.46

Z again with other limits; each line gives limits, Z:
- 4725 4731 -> 7.1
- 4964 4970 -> 7.5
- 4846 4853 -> 7.7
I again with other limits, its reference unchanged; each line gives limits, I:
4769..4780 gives 4771.95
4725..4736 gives 4726.03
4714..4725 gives 4719.50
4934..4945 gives 4935.10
